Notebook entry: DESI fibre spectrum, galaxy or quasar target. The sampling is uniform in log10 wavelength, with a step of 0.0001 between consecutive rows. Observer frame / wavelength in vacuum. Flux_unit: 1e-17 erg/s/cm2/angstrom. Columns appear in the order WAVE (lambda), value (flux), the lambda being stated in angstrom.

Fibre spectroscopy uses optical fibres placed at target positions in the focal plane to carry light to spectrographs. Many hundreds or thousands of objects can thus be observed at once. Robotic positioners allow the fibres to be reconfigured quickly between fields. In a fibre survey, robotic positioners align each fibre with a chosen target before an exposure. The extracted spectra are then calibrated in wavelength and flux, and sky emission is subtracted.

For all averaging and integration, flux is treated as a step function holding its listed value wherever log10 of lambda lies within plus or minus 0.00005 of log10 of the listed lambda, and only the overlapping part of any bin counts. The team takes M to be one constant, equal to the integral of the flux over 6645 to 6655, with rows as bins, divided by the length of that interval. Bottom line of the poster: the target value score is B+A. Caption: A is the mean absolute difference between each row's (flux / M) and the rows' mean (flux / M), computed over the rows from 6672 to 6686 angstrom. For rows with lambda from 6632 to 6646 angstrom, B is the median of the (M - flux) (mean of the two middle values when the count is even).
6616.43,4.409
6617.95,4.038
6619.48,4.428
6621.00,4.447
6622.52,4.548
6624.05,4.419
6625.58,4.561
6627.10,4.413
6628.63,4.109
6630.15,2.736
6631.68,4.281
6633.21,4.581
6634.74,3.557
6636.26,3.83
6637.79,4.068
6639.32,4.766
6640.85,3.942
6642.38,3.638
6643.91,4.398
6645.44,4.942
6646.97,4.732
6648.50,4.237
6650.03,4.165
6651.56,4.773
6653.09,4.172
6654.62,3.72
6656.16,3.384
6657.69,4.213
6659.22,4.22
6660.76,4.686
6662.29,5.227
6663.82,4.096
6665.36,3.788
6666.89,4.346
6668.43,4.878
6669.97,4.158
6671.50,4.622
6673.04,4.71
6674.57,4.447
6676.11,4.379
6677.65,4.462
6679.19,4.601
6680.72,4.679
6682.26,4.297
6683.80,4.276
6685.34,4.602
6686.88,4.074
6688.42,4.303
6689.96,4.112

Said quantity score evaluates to 0.37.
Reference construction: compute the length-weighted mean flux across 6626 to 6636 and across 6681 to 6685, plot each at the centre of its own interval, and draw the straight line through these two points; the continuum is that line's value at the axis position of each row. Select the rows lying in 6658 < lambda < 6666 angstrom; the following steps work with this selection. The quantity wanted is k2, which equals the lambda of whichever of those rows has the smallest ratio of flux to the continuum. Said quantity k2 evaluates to 6665.36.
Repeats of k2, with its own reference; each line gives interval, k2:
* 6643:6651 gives 6650.03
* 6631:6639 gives 6634.74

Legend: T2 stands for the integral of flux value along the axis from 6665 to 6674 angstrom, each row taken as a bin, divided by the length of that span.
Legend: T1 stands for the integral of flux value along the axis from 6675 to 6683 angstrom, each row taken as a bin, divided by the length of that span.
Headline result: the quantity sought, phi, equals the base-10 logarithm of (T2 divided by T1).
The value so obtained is 0.00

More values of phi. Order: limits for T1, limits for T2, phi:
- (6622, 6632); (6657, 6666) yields 0.03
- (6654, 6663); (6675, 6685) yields 0.02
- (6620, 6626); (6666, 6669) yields 0.01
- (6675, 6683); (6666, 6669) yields 0.01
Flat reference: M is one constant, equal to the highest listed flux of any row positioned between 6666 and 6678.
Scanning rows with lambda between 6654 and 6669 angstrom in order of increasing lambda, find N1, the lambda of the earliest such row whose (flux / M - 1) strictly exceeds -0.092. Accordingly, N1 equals 6660.76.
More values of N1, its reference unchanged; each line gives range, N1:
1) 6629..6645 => 6633.21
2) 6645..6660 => 6645.44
